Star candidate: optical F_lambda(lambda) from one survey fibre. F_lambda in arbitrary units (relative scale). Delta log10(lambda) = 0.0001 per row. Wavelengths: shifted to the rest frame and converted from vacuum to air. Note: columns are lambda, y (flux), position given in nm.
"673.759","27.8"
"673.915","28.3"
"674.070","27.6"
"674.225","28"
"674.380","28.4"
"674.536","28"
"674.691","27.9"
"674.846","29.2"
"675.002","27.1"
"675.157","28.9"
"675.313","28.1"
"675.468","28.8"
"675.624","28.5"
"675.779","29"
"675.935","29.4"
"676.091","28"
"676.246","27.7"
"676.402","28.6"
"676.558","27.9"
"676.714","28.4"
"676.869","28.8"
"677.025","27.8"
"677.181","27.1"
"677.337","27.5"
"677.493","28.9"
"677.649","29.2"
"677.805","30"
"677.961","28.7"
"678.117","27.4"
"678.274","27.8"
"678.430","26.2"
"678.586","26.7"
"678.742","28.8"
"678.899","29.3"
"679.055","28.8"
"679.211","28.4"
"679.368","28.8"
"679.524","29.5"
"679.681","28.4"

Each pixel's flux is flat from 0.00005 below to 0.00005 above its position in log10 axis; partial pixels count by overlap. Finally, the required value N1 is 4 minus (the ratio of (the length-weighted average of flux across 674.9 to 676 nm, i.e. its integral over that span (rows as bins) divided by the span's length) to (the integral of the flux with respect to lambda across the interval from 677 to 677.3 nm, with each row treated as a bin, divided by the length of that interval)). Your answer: 2.96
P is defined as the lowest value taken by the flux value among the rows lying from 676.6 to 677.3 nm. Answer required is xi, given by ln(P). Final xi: 3.30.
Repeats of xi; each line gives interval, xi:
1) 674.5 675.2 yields 3.30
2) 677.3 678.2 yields 3.31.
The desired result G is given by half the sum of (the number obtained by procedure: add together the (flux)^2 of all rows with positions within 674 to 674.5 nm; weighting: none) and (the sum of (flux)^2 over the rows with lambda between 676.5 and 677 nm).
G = 2383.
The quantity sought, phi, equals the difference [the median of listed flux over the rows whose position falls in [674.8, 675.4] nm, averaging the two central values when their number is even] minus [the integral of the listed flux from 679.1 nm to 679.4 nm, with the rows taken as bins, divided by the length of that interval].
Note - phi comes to -0.1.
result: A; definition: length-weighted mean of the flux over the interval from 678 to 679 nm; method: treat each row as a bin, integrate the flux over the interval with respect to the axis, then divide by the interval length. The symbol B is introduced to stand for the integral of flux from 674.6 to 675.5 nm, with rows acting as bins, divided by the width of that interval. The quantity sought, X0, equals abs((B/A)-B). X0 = 27.3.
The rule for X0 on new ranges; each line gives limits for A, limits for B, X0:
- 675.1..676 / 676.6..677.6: 27.1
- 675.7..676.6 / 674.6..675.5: 27.3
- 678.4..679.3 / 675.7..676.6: 27.4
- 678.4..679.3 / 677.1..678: 27.5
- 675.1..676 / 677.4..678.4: 27.5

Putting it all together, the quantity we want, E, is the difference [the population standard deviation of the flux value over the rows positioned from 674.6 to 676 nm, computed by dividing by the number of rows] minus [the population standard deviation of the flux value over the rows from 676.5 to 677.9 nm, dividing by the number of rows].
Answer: -0.18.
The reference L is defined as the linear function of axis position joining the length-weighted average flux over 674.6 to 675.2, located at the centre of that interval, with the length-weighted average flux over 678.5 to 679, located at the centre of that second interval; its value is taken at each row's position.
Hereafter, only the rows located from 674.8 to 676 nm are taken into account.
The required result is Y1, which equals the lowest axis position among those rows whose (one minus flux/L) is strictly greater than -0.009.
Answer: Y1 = 675.002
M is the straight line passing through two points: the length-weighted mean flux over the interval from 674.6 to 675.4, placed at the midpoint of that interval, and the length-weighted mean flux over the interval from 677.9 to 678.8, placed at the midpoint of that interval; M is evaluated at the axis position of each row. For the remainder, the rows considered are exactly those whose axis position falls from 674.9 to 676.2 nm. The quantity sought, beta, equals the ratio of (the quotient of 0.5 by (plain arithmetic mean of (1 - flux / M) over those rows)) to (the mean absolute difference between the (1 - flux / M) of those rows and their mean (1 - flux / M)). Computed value -2115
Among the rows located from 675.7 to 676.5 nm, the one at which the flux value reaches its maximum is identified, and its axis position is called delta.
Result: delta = 675.935 nm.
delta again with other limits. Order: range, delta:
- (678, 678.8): 678.742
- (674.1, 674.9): 674.846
